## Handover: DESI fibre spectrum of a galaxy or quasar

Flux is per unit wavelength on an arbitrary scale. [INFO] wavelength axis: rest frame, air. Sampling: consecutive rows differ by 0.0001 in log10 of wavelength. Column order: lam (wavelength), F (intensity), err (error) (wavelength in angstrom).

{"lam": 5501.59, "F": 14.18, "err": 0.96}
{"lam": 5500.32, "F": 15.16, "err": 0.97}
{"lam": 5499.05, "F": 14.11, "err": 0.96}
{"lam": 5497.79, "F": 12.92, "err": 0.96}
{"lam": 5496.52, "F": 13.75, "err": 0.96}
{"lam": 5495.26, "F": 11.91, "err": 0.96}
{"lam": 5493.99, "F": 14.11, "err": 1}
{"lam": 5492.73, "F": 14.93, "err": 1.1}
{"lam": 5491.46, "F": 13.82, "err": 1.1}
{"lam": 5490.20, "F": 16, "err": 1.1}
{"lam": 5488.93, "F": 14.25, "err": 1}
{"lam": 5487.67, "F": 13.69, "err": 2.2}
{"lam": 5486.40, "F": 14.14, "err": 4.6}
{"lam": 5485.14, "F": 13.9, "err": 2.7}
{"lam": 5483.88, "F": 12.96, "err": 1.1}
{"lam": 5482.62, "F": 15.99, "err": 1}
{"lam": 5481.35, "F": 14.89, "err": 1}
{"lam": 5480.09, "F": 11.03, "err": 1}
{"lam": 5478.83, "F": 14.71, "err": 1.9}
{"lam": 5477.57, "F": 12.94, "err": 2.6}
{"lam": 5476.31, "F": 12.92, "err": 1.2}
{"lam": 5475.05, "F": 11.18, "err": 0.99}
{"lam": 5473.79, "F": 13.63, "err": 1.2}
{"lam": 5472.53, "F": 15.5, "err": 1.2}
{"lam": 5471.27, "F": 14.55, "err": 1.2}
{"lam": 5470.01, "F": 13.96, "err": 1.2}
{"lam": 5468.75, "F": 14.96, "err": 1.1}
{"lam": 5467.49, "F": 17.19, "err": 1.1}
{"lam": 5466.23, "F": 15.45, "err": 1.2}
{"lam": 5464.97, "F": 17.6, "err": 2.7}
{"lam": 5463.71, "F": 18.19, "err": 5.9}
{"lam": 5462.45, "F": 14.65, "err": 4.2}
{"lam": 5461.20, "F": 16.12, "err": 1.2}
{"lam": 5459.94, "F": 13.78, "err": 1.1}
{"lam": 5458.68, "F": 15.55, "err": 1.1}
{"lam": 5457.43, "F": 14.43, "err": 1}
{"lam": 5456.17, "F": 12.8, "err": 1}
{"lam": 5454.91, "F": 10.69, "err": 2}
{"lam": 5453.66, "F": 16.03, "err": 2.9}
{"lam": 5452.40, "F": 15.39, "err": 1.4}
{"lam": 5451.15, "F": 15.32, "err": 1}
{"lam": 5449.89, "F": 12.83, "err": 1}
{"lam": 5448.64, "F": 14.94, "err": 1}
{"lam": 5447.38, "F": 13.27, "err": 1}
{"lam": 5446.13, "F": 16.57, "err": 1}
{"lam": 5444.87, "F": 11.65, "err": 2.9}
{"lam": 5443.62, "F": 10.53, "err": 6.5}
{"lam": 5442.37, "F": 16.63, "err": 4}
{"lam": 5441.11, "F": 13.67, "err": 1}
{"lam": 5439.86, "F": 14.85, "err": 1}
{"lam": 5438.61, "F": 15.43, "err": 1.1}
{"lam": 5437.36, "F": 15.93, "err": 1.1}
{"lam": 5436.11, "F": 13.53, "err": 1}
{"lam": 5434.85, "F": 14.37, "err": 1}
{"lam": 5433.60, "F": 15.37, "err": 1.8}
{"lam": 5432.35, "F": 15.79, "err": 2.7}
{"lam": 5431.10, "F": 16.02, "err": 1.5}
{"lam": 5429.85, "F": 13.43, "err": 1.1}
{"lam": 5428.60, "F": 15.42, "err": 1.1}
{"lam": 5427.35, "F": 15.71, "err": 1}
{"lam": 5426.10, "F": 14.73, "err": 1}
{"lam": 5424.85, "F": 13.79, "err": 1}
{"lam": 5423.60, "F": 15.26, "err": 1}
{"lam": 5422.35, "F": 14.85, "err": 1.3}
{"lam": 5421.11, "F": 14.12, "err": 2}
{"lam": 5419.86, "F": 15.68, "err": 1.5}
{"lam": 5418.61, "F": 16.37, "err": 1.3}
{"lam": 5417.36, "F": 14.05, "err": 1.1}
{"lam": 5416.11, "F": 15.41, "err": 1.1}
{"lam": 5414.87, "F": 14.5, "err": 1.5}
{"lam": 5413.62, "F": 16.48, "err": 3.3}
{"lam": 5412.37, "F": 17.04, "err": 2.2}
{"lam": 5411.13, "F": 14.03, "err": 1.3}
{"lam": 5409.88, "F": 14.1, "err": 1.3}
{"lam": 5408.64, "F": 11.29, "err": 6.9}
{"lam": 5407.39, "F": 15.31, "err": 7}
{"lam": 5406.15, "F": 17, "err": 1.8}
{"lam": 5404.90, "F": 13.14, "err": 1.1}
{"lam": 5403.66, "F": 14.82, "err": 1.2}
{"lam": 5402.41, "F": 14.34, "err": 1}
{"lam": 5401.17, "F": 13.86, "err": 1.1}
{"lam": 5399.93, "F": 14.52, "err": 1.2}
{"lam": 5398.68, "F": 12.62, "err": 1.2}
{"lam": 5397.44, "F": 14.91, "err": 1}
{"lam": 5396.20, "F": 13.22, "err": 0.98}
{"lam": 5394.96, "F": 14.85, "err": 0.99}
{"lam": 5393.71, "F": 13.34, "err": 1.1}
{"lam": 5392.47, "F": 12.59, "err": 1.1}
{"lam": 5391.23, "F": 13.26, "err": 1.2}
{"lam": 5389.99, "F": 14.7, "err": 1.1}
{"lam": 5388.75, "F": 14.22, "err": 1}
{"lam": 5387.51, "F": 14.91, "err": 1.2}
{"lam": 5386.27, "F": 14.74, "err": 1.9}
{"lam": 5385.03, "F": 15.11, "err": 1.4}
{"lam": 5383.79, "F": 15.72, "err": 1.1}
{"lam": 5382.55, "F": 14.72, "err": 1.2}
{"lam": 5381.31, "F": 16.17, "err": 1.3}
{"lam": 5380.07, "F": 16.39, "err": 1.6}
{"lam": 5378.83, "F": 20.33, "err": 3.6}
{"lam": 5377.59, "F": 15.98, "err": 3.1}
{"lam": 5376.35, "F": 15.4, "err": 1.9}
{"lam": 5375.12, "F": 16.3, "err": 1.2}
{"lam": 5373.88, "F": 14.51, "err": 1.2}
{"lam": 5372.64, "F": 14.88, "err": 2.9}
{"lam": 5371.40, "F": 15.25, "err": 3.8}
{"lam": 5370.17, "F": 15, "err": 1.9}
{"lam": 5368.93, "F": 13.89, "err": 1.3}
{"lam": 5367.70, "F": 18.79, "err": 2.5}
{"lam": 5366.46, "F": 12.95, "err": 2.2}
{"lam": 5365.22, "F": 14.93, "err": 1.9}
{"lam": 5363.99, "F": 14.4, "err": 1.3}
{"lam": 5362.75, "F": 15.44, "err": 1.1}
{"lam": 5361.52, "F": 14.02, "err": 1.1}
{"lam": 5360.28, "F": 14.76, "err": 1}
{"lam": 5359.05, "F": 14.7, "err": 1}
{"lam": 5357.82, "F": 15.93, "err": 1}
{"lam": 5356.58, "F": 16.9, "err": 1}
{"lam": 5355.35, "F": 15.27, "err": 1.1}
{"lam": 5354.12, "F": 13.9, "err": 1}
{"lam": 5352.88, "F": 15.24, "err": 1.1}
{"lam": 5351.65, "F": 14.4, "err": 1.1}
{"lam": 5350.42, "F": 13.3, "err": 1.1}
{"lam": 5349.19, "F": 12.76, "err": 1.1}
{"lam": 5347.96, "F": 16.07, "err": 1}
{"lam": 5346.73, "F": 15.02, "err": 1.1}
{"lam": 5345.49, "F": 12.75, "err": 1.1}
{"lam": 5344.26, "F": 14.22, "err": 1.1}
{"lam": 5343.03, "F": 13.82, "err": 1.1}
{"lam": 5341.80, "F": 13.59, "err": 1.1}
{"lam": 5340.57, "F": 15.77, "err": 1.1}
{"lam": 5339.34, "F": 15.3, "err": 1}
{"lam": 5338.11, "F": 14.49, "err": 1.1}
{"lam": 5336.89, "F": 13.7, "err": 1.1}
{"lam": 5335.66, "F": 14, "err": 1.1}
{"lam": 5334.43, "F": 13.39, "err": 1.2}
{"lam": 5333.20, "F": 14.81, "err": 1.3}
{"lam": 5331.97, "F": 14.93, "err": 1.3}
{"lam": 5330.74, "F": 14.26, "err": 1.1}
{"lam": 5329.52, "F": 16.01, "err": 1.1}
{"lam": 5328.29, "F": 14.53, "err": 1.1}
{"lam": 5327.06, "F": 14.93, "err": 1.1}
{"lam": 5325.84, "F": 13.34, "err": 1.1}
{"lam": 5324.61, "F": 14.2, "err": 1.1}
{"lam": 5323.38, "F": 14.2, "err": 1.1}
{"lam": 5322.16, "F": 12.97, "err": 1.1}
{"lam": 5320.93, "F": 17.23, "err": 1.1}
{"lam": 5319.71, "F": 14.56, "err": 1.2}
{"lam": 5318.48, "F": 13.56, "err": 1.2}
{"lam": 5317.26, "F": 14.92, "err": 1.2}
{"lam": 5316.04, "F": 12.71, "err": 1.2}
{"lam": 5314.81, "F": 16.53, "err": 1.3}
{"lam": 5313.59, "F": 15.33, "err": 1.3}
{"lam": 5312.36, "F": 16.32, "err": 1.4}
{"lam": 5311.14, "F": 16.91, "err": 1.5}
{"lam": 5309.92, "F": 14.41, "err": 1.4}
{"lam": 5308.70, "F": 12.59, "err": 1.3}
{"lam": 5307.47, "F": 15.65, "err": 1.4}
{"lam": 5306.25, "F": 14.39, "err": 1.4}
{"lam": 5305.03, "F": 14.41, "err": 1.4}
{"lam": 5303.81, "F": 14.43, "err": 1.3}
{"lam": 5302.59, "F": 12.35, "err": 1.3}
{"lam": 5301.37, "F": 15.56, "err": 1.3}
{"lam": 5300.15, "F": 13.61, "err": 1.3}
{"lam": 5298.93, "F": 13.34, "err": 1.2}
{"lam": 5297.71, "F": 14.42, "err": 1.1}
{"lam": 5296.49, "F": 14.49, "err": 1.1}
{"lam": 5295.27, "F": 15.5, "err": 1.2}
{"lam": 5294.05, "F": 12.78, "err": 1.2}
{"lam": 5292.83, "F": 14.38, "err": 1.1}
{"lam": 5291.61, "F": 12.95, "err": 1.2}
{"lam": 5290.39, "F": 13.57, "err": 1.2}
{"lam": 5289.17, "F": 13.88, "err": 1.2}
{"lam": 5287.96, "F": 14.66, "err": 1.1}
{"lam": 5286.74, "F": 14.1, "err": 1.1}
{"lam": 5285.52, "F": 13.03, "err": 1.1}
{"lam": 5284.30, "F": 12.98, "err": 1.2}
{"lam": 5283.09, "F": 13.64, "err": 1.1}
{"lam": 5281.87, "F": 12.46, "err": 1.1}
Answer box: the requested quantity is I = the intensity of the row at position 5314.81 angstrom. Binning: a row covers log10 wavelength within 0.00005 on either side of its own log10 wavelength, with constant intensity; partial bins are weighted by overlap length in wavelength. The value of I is 16.53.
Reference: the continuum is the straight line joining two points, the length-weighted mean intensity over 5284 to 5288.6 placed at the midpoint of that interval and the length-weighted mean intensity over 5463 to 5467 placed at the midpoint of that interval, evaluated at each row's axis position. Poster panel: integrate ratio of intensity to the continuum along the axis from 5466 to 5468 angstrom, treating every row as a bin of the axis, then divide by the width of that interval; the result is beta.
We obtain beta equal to 0.96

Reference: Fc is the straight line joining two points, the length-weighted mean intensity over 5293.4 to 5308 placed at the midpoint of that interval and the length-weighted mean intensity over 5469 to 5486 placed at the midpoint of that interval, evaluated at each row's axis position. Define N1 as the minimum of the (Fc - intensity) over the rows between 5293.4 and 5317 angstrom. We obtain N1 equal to -2.7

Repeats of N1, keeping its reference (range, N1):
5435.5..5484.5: -4.4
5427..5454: -2.8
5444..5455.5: -2.7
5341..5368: -4.7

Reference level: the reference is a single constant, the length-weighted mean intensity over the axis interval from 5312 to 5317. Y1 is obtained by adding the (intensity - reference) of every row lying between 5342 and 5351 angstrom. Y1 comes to -8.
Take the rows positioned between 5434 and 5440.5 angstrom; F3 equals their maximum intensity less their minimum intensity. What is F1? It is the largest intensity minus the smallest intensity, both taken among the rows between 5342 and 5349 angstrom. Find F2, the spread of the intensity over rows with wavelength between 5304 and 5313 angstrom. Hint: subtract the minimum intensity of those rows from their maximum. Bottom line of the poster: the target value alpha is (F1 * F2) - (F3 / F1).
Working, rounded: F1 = 3.3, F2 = 4.3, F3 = 2.4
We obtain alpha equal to 14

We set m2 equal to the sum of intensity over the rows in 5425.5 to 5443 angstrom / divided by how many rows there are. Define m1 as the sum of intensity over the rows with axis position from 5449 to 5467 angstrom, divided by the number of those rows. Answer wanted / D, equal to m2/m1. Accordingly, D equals 1.01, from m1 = 14.9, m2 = 15.1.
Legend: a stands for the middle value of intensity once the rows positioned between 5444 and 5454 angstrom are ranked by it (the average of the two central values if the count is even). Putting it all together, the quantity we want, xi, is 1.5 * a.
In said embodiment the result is 22.7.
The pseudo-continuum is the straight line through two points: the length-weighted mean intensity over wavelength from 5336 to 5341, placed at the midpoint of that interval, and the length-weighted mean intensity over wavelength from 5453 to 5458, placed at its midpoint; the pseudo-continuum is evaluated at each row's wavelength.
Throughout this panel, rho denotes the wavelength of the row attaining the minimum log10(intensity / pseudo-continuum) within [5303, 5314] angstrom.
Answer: 5308.70 angstrom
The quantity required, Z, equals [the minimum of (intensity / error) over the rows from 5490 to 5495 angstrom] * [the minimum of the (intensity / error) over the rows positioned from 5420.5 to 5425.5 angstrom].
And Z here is 89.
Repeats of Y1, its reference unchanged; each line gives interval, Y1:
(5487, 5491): -1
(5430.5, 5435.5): 1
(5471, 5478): -10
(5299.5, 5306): -5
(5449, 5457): -8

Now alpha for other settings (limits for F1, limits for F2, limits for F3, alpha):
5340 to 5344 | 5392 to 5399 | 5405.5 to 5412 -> 2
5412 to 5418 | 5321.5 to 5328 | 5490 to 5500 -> 4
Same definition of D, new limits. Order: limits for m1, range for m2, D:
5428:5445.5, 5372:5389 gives 1.08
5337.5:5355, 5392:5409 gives 0.98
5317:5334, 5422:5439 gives 1.03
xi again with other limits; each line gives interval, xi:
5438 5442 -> 22.3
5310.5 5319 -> 23.0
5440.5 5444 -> 20.5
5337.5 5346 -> 21.3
